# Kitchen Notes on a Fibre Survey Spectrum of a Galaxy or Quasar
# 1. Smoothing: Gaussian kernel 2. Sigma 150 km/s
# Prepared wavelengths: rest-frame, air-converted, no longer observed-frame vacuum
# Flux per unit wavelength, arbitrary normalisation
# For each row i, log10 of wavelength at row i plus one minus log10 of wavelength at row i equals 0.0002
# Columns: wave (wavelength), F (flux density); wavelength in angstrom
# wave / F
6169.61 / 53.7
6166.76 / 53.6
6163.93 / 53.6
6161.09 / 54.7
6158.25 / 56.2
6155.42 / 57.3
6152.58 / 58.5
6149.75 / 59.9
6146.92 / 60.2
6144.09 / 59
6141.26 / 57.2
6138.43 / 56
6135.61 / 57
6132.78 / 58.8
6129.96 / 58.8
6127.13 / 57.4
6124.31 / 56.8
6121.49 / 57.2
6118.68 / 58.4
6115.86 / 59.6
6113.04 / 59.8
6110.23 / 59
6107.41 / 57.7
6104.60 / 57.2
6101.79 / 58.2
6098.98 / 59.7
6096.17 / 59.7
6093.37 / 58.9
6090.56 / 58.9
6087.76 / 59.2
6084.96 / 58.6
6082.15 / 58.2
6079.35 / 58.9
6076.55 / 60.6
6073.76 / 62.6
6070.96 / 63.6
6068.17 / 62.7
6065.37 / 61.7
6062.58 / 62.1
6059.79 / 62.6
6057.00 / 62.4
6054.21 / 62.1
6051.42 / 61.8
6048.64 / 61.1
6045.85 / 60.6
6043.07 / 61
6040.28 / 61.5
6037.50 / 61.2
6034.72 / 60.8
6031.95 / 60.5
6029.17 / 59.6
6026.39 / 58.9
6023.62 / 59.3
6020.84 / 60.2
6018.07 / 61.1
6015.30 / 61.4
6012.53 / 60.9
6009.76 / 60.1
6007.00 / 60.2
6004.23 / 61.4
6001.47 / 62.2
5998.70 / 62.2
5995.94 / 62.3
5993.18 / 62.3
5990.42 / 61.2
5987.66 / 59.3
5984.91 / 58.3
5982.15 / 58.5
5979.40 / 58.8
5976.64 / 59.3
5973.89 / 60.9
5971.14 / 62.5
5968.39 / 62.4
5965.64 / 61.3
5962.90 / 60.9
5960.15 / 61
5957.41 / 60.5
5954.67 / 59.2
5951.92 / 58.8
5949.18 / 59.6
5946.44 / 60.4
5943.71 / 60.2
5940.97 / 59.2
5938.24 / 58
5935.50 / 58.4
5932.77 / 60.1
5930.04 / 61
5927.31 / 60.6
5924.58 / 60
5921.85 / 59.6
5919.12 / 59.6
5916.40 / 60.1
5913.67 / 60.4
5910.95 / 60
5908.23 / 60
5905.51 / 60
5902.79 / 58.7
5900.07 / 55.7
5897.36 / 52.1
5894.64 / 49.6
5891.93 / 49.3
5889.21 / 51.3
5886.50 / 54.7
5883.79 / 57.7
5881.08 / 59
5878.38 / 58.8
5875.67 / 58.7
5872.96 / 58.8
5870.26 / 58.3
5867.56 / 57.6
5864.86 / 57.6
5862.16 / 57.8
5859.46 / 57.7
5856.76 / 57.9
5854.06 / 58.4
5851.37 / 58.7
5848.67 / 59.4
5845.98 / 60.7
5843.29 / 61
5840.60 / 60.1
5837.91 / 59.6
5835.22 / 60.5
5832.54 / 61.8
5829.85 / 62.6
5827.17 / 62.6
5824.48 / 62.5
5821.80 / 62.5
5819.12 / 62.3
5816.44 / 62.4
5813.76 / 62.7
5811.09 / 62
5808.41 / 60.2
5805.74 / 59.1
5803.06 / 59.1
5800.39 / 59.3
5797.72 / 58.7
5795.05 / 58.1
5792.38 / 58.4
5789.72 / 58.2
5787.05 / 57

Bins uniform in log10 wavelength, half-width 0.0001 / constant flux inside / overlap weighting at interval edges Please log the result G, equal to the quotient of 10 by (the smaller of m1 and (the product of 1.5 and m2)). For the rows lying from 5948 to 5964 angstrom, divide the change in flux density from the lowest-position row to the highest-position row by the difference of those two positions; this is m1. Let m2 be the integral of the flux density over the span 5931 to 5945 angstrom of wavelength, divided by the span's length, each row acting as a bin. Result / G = 106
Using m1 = 0.09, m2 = 59.2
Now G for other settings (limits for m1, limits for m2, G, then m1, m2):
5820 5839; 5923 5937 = -56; -0.18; 60.0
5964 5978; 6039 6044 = -55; -0.18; 61.2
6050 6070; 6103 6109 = 186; 0.05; 57.5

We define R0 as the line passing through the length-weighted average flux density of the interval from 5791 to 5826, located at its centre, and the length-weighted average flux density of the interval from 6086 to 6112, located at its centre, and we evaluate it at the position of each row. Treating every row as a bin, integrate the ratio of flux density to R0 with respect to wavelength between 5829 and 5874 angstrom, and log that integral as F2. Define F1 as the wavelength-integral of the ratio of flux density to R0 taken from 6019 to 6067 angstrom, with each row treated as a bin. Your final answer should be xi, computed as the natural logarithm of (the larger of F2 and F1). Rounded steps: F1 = 49.6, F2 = 44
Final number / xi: 3.90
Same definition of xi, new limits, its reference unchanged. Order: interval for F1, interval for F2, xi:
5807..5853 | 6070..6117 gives 3.86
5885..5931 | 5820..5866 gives 3.82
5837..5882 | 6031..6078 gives 3.89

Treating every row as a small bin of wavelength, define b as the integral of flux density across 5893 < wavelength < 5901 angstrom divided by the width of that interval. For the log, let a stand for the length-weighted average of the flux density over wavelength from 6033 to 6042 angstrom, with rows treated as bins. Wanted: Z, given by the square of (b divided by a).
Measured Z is 0.73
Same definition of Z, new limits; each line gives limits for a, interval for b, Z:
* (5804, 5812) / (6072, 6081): 1.02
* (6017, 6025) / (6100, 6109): 0.92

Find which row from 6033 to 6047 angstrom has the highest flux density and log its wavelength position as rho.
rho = 6040.28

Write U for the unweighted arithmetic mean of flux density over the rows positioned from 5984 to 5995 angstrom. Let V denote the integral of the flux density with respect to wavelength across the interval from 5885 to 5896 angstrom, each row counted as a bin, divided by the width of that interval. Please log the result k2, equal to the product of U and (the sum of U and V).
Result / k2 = 6725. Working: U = 60.3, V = 51.3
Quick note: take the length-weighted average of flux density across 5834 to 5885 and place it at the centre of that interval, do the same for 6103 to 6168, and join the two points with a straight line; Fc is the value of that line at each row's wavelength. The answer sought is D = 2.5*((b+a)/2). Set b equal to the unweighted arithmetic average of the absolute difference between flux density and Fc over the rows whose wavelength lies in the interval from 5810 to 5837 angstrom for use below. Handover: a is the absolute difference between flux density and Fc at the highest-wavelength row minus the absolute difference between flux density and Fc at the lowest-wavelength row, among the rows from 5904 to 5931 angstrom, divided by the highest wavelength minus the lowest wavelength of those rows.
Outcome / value 4.0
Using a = 0.05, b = 3.2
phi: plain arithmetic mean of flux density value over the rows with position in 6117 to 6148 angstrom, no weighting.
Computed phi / 57.9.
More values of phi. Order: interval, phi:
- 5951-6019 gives 60.7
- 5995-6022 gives 61.2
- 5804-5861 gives 60.7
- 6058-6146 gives 59.2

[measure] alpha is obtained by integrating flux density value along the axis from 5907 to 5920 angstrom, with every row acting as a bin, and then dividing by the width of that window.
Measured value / 60.1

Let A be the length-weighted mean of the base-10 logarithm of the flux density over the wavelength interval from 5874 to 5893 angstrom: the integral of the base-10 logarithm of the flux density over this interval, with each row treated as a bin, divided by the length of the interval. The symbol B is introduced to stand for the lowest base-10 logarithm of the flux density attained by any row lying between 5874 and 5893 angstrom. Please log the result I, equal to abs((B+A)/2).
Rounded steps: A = 1.74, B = 1.69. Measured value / 1.72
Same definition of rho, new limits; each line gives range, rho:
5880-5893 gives 5881.08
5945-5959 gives 5957.41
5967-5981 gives 5971.14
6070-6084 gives 6070.96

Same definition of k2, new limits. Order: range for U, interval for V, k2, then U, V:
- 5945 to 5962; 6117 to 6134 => 7061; 59.9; 57.9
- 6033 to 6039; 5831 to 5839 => 7424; 61.0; 60.7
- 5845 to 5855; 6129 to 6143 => 6930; 59.3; 57.6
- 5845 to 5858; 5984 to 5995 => 7052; 59.0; 60.5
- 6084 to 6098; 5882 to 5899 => 6599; 59.1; 52.7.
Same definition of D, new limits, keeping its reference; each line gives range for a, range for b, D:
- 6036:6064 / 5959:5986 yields 2.6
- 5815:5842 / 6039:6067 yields 4.6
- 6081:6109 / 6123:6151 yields 1.5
